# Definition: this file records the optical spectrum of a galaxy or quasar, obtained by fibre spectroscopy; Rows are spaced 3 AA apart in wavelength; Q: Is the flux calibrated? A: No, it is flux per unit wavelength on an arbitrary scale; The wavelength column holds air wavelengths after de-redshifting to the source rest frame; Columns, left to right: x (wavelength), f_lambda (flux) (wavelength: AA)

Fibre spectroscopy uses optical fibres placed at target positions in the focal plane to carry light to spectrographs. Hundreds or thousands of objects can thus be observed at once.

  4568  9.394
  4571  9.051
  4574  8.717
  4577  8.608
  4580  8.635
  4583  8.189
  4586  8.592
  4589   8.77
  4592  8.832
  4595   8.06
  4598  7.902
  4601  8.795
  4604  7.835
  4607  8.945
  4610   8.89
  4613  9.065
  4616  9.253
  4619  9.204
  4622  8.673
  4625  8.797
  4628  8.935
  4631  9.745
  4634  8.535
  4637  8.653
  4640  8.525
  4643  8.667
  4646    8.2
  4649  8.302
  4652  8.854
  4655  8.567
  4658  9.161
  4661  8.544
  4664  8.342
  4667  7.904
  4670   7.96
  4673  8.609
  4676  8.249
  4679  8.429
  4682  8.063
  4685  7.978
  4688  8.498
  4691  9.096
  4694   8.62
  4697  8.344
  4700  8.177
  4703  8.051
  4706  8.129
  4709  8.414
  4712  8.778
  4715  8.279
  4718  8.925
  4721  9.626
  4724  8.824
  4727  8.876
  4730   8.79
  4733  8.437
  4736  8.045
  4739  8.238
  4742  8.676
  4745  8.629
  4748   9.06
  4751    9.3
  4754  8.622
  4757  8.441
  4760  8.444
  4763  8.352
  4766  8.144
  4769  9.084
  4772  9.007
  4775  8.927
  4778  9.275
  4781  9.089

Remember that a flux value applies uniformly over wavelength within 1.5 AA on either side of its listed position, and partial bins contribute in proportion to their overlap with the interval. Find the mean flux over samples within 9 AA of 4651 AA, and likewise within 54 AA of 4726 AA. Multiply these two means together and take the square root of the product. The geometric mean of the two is 8.610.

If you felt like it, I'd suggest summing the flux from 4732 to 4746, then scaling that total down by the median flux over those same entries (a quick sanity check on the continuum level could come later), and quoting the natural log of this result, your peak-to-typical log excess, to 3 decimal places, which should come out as 1.606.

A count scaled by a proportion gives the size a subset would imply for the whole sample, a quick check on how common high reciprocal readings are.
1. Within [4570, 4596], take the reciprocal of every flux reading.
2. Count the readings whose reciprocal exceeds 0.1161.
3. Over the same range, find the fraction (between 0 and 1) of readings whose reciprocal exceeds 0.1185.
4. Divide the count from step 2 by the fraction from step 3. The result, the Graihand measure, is 18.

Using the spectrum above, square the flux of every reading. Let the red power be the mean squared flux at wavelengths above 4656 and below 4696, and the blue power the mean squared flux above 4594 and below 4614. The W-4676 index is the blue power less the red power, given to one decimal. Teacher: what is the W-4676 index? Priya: 1.4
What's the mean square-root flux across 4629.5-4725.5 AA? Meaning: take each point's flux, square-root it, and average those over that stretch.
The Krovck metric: 2.92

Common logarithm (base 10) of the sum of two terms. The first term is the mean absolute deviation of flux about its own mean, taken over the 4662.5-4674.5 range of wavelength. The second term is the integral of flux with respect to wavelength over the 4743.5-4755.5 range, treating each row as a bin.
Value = 2.03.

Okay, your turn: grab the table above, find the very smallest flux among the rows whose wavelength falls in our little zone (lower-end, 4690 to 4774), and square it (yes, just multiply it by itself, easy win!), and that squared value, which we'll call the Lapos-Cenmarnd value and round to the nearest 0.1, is 64.7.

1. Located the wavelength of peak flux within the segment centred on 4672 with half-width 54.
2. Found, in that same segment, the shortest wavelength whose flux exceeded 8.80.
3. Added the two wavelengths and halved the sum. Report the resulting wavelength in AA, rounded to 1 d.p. 4625.0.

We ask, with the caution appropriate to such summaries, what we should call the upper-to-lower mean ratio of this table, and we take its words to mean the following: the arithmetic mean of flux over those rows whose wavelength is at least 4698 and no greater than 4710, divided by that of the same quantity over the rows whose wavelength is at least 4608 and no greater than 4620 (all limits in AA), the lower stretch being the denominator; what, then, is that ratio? 0.90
